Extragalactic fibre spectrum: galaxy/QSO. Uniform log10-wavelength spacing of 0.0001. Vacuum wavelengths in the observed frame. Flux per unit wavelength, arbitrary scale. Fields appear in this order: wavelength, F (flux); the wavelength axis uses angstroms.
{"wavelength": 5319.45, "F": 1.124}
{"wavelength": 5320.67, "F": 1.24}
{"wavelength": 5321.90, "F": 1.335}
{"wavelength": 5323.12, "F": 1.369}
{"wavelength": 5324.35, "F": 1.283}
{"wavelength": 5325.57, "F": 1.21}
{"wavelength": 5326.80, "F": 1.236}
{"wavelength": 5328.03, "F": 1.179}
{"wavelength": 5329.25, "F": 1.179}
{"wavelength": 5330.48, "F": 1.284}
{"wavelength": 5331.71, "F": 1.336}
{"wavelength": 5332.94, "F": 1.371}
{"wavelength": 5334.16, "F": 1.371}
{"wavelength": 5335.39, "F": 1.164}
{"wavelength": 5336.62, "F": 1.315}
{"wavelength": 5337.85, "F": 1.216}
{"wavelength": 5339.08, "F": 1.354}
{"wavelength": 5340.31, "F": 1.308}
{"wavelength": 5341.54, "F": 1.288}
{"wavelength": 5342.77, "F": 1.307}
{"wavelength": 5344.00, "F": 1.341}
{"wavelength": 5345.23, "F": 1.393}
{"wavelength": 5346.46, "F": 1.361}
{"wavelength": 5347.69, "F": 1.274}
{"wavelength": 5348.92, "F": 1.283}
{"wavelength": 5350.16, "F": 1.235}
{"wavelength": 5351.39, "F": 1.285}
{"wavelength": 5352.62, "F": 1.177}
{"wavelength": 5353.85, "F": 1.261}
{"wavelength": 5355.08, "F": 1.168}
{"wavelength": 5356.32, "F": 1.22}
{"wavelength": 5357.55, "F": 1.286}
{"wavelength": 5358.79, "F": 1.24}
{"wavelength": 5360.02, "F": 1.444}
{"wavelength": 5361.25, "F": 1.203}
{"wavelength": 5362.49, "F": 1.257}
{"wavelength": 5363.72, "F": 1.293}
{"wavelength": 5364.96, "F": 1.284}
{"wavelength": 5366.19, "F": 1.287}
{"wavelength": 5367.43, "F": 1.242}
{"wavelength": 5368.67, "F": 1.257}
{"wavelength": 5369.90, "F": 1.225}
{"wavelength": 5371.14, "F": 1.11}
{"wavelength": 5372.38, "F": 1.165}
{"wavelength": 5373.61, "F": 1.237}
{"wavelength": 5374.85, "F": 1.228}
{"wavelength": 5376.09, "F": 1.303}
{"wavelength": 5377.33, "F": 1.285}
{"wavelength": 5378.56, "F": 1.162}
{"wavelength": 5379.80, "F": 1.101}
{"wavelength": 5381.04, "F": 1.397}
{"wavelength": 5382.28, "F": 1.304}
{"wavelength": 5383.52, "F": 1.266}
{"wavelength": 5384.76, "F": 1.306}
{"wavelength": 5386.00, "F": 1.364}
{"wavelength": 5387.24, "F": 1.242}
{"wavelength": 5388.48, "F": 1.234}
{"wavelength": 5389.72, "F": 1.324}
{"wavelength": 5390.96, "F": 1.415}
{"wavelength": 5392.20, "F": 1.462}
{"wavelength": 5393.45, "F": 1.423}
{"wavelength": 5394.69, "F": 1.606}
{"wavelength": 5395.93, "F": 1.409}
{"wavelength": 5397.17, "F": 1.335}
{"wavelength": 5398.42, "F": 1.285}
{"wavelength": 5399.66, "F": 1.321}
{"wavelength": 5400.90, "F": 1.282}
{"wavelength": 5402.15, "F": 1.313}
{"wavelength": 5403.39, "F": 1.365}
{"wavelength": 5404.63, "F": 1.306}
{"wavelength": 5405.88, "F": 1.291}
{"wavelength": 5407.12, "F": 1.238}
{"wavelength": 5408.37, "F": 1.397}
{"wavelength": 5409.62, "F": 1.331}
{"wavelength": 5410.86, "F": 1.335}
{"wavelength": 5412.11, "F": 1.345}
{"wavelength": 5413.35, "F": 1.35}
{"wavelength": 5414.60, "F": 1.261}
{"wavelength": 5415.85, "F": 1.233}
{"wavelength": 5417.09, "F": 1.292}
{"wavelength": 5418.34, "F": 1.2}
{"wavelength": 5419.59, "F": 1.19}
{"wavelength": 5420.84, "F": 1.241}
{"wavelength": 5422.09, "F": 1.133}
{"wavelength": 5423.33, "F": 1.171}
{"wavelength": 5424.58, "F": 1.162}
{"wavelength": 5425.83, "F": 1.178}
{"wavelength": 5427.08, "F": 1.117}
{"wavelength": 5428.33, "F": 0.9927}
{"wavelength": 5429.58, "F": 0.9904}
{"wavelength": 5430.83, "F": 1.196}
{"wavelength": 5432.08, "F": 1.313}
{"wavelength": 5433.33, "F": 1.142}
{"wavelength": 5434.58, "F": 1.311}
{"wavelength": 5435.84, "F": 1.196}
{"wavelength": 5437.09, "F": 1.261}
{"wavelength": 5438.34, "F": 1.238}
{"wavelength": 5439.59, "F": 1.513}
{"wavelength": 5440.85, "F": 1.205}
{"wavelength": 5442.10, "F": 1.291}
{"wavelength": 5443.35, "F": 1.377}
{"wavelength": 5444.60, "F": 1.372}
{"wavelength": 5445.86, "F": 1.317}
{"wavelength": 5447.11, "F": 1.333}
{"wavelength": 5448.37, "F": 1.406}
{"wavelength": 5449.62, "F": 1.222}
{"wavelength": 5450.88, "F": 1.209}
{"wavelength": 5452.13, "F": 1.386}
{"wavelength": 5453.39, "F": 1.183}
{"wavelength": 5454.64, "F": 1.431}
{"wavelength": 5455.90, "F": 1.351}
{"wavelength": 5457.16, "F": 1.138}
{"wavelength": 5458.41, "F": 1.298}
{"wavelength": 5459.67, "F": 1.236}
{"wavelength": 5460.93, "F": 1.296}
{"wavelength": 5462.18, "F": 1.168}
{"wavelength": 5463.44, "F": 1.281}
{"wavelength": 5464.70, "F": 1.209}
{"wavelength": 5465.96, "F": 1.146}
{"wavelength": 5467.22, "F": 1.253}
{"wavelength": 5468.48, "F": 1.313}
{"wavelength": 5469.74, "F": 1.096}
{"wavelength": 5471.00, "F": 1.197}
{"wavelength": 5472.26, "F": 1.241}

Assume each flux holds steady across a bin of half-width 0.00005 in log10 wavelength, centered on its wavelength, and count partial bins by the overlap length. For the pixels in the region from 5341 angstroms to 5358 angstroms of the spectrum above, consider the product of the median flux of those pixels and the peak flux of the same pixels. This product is 1.79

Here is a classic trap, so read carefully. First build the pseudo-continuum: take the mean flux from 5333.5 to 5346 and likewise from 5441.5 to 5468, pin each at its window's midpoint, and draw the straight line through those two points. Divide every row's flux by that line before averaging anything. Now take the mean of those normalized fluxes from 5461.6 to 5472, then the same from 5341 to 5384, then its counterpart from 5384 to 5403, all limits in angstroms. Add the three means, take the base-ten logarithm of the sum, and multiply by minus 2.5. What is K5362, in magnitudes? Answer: -1.18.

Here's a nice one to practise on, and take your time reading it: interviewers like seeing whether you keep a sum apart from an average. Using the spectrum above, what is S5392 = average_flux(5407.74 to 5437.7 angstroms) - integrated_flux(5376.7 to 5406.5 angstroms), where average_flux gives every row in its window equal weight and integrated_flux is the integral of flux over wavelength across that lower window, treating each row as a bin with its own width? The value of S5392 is -38.3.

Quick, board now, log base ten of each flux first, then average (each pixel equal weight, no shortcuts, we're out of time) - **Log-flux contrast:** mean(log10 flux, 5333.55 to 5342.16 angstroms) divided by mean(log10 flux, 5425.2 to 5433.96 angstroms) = 2.1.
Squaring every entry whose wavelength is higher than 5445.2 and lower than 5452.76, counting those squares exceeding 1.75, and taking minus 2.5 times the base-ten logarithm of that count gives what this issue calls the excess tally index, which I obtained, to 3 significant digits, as -1.19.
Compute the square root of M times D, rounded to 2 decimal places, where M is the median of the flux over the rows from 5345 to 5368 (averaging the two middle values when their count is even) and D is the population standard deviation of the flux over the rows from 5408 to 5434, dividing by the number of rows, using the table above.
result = 0.37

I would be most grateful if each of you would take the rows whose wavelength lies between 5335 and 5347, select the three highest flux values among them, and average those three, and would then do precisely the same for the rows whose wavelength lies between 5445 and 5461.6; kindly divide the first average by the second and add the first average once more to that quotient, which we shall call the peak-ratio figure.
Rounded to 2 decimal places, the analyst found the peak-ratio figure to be 2.34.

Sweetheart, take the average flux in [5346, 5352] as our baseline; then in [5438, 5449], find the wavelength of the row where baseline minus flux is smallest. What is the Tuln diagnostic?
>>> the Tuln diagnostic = 5439.59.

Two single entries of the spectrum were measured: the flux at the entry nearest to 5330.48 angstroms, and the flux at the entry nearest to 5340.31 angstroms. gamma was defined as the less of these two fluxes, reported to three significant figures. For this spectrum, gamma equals 1.28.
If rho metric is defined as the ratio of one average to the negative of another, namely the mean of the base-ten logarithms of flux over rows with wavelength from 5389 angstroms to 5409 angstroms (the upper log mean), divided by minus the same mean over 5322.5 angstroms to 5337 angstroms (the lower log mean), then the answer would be -1.27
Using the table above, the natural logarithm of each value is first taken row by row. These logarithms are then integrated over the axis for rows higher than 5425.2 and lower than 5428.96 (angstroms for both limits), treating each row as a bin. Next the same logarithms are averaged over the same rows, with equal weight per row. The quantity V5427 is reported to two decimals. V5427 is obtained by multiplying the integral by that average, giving 0.03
